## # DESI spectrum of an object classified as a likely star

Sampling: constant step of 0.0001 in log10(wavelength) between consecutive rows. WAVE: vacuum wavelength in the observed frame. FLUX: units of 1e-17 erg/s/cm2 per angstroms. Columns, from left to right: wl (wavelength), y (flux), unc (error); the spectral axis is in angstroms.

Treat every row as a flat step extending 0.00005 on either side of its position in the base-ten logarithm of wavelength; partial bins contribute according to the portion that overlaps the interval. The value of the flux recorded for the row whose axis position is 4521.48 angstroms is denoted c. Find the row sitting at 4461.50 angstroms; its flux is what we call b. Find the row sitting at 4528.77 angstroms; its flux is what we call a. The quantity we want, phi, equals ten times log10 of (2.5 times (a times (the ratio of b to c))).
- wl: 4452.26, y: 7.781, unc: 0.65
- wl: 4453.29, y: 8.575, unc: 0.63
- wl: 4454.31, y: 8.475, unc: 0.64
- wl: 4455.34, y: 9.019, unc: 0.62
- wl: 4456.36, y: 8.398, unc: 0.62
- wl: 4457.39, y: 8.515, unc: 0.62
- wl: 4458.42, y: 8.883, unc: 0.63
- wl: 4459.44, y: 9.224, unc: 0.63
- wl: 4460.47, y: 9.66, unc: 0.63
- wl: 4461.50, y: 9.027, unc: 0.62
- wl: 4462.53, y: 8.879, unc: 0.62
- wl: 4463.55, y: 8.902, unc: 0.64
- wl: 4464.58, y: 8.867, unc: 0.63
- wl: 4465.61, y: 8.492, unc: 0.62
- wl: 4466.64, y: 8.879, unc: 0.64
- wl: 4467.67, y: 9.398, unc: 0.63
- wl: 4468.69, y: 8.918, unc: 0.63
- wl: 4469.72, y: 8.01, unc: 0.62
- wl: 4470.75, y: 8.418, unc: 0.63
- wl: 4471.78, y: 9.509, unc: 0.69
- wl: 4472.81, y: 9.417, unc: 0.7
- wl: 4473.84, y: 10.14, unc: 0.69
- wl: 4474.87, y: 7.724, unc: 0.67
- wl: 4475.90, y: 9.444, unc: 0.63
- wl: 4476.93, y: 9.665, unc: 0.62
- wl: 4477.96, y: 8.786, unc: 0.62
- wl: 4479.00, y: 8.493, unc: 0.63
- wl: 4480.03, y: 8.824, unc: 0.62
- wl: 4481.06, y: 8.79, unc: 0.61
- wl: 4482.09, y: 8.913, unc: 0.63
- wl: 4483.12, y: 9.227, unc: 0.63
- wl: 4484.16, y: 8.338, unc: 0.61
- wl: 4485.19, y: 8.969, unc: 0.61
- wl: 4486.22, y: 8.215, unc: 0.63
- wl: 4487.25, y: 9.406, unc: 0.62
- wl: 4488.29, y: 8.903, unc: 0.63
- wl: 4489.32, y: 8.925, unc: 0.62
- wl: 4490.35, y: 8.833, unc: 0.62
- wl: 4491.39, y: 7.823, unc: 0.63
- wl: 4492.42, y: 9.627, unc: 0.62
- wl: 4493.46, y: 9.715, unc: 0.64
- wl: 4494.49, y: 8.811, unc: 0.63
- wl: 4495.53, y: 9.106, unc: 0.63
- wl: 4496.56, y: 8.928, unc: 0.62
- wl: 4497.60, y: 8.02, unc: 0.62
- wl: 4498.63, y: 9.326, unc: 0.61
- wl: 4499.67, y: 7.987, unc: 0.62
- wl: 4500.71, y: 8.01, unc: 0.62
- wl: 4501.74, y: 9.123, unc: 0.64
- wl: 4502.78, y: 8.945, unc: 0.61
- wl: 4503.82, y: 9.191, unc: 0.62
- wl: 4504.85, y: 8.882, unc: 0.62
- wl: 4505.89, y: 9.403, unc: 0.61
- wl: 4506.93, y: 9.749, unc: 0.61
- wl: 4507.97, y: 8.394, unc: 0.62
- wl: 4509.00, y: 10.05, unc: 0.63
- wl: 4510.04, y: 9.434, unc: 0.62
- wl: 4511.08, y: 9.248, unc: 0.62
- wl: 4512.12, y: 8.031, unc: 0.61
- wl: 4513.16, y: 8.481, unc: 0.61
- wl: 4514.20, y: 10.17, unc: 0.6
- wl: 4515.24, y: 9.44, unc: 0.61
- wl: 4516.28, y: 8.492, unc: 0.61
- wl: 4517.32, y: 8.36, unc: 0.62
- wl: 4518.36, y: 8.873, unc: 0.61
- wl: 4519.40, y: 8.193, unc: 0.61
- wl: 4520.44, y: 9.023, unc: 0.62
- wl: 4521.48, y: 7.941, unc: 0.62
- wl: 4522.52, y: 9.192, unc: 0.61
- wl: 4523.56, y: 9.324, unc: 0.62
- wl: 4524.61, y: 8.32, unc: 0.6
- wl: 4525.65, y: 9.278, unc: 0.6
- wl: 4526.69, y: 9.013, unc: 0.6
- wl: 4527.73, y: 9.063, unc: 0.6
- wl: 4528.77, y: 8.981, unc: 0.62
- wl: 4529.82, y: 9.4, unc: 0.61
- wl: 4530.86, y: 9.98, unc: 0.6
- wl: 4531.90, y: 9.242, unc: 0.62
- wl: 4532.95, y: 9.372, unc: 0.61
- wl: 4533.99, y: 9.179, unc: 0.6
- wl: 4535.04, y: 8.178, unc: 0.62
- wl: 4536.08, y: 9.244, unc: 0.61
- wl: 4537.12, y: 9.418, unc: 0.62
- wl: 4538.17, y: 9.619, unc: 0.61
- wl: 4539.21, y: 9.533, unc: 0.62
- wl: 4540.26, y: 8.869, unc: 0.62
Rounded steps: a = 8.981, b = 9.027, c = 7.941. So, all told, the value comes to 14.1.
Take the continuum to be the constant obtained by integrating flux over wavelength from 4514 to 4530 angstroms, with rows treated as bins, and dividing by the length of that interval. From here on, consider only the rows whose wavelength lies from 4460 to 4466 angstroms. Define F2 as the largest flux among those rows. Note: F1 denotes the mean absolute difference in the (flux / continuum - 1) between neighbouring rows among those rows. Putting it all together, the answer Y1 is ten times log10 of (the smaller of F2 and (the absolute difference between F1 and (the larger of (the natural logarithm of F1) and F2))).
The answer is 9.8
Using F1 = 0.027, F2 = 9.66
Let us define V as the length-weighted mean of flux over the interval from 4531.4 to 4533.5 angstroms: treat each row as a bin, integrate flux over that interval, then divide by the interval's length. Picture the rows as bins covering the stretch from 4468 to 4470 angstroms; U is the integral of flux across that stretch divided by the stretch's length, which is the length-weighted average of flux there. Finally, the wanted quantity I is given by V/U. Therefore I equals 1.08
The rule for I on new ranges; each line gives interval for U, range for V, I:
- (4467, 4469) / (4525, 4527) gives 0.99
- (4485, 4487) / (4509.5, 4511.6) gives 1.08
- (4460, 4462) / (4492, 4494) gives 1.04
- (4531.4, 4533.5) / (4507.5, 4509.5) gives 1.00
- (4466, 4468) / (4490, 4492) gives 0.92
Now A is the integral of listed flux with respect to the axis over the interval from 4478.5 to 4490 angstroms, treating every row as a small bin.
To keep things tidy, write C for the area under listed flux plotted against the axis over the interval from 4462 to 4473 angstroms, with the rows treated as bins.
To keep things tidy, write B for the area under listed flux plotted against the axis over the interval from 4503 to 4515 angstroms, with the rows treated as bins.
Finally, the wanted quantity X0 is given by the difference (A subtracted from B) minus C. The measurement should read -89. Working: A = 101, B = 110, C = 97.6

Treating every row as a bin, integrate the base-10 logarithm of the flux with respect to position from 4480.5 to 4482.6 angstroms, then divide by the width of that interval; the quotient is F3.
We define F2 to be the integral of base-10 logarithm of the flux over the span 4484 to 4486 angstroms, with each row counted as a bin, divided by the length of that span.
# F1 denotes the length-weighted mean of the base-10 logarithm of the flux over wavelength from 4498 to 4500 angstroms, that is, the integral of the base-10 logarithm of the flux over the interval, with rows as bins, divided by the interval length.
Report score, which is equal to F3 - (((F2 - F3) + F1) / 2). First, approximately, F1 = 0.938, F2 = 0.939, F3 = 0.949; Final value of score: 0.48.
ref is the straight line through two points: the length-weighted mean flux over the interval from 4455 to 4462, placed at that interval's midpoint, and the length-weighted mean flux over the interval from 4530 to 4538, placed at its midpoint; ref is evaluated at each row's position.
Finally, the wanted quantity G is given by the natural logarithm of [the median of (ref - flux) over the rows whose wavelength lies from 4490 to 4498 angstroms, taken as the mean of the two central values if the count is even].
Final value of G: -1.5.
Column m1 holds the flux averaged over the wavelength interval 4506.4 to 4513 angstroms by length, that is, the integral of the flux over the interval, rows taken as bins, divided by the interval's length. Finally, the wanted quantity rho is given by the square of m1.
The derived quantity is 83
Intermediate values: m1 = 9.1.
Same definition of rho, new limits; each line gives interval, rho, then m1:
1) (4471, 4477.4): 86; 9.3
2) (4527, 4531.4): 87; 9.3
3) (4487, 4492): 77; 8.8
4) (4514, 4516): 92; 9.6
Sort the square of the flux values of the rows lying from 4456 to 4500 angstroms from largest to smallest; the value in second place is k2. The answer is 94.4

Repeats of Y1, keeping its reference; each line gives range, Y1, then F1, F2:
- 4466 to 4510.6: 10.0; 0.077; 10.14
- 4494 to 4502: 9.7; 0.083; 9.326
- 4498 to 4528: 10.0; 0.079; 10.17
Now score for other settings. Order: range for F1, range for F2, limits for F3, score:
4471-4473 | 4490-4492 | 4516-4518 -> 0.45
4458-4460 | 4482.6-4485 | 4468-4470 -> 0.46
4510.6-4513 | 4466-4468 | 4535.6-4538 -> 0.51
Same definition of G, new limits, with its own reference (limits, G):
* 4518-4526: -1.4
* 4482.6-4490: -1.9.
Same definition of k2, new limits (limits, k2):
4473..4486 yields 93.4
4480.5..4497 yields 92.7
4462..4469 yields 79.5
